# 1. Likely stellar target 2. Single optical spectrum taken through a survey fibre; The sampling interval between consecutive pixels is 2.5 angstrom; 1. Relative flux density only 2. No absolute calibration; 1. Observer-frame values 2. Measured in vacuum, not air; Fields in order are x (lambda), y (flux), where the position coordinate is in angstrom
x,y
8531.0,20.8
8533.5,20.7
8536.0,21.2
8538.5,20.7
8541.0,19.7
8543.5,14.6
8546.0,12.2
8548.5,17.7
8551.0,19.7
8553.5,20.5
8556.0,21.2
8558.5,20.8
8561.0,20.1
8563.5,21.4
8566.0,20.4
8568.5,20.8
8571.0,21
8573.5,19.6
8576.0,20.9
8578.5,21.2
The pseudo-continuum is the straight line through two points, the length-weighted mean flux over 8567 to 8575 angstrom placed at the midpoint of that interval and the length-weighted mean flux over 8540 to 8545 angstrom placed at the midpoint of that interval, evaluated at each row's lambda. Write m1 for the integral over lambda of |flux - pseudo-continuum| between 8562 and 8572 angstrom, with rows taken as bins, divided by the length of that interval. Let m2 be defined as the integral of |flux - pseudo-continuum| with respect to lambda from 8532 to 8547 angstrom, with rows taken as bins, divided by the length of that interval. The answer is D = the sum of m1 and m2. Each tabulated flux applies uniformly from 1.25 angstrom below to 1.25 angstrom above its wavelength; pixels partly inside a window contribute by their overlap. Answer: 5.1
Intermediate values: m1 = 0.92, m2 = 4.2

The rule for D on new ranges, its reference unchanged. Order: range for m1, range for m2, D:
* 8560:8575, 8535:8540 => 5.7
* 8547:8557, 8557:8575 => 2.9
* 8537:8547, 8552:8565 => 5.6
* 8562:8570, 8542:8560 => 3.3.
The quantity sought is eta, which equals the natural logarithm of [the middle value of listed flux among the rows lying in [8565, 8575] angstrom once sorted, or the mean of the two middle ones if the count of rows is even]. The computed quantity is 3.025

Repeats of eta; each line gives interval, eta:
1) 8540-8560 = 2.981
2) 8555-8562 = 3.035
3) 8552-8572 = 3.035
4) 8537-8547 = 2.842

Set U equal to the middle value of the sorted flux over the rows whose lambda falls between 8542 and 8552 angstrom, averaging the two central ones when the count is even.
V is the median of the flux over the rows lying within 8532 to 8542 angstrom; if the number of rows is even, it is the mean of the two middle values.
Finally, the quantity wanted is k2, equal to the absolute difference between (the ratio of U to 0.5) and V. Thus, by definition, 12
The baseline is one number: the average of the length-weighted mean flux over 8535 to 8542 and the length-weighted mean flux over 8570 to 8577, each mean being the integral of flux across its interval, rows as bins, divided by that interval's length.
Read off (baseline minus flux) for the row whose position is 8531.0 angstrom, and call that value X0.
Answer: -0.30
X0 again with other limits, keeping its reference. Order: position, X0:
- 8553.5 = 0.00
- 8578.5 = -0.70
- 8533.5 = -0.20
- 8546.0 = 8.30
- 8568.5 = -0.30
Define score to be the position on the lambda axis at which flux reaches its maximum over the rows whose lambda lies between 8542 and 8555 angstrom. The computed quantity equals 8553.5 angstrom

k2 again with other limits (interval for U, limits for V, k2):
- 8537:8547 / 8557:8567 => 14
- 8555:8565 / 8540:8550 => 26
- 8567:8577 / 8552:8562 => 21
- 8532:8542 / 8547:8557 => 21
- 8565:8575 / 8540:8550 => 25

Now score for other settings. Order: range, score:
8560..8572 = 8563.5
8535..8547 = 8536.0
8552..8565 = 8563.5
